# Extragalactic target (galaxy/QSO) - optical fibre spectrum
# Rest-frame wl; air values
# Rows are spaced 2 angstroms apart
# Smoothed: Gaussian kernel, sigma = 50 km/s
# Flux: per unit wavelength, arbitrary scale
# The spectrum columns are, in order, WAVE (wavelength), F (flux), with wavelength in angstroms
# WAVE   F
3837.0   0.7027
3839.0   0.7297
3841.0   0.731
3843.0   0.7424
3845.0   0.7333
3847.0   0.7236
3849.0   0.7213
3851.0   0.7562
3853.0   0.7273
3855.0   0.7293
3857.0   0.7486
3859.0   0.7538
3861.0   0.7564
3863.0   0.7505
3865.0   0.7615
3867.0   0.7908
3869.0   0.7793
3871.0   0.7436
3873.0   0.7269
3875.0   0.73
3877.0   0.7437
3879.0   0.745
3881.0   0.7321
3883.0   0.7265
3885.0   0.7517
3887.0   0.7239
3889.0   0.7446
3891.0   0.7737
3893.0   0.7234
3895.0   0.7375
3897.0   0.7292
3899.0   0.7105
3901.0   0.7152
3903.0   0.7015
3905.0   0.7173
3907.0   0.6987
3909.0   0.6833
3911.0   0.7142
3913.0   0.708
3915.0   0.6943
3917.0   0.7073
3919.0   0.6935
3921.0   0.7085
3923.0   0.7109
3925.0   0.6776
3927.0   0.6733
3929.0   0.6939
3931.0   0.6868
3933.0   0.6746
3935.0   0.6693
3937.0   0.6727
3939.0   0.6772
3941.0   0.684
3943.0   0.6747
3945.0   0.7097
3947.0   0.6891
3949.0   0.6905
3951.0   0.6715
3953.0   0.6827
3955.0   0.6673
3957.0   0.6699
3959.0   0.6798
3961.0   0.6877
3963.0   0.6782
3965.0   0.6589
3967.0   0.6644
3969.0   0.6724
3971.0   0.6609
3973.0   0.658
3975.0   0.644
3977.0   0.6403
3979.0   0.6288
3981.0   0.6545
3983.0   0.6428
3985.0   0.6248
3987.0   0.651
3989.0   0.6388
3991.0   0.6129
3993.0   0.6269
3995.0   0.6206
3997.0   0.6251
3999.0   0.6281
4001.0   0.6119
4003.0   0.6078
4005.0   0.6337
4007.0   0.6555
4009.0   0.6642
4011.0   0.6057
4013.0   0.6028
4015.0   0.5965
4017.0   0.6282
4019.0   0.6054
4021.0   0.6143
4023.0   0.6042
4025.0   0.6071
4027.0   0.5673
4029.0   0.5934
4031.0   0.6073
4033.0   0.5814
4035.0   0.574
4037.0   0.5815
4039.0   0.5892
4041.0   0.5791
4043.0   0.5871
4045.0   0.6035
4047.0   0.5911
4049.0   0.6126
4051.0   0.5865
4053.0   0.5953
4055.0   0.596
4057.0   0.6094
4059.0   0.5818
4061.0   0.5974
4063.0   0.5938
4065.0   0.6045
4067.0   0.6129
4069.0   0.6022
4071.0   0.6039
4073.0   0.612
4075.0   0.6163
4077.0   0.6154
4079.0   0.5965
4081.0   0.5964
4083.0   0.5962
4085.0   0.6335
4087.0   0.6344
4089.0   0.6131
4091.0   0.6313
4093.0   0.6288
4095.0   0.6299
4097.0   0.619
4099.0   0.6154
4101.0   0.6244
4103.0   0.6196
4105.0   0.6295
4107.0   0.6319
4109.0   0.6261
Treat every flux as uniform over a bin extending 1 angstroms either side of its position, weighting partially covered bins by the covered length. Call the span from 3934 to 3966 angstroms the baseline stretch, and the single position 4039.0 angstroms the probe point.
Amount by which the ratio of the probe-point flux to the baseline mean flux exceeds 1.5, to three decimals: -0.632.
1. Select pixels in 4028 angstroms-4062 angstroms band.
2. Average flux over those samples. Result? 0.592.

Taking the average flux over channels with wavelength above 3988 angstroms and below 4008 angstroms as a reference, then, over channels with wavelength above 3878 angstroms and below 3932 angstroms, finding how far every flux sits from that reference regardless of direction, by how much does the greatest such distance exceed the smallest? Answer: 0.100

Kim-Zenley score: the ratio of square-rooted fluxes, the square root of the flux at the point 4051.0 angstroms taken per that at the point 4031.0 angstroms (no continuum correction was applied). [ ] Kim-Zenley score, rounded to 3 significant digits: 0.983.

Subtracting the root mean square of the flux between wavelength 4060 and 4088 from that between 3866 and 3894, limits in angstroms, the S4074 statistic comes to 0.14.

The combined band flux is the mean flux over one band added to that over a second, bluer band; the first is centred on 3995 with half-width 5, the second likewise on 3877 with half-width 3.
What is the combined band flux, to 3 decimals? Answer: 1.362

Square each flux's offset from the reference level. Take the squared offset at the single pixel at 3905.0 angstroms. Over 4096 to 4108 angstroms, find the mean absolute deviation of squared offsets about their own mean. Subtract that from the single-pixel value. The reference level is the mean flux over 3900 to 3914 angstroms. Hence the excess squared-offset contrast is -0.001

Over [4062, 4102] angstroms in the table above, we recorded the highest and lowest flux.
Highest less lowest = 0.041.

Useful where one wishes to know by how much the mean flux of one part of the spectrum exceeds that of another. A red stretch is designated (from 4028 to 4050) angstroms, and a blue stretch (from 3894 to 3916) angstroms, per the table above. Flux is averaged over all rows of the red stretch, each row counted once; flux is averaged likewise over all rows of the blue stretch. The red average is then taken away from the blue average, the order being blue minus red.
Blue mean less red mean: 0.12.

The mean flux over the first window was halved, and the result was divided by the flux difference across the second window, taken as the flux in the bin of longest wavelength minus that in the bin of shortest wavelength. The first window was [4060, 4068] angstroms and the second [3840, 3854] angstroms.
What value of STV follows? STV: -81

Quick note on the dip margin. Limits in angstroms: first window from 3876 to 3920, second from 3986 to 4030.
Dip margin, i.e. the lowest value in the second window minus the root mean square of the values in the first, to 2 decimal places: -0.15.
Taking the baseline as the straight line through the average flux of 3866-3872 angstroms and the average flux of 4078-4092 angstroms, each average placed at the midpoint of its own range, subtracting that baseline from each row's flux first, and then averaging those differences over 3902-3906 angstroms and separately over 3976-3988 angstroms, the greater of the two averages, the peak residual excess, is -0.036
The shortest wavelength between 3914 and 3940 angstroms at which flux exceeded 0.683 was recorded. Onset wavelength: 3915.0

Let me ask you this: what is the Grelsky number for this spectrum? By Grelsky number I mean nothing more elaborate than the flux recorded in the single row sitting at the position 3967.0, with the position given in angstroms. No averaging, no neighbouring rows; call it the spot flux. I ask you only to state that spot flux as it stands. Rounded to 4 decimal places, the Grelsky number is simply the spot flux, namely 0.6644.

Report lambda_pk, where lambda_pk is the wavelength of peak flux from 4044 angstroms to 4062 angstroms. 4049.0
